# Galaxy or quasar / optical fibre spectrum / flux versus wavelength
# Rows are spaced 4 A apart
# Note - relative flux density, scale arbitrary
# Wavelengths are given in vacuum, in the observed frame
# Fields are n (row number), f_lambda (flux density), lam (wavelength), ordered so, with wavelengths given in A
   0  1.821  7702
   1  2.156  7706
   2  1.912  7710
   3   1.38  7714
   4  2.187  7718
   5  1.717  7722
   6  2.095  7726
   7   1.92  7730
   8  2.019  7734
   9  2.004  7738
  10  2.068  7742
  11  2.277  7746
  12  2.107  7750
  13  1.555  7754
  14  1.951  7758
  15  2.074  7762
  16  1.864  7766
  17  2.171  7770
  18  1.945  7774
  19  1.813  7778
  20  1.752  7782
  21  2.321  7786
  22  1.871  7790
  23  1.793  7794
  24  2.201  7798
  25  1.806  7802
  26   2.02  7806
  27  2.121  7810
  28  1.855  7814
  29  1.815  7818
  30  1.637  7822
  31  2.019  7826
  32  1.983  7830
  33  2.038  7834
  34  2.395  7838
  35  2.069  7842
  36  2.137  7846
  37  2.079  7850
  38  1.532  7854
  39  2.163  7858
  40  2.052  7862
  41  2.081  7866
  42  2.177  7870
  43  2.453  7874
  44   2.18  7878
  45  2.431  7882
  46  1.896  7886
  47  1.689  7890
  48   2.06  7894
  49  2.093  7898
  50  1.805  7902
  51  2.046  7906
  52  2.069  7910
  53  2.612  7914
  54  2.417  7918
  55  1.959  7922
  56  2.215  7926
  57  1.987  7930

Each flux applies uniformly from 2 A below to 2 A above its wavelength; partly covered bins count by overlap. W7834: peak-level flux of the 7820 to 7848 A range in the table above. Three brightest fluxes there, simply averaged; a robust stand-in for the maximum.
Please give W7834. 2.20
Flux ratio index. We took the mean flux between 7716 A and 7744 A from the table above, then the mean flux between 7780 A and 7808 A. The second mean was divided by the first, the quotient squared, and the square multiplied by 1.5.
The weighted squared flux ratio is 1.45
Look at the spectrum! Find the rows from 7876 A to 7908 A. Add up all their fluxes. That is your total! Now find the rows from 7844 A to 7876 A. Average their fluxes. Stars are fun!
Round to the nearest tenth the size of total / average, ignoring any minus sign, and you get 7.8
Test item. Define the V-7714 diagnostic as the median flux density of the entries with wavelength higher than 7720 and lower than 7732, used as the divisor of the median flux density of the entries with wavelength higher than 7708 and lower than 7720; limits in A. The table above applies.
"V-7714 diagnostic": 1.00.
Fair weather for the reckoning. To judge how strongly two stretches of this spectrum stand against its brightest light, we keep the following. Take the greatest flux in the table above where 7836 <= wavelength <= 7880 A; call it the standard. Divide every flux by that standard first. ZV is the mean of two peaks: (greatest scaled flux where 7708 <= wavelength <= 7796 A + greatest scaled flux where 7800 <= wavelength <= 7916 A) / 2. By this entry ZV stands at 1.01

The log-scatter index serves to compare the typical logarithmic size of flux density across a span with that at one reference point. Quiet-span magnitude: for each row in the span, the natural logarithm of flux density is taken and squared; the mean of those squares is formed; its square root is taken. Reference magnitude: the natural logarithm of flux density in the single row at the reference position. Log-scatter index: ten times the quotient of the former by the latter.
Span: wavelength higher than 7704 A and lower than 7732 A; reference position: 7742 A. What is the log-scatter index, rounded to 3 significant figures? 9.00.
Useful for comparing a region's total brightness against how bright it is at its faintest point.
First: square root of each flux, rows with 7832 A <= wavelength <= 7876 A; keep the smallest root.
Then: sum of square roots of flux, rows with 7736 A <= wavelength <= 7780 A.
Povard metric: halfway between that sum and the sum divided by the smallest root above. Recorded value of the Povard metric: 13.99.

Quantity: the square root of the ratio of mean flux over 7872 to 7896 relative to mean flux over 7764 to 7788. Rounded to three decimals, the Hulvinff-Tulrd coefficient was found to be 1.035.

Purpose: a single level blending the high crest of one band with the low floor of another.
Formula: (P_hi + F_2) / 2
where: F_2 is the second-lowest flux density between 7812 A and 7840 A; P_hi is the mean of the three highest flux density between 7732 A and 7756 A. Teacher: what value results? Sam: 1.98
